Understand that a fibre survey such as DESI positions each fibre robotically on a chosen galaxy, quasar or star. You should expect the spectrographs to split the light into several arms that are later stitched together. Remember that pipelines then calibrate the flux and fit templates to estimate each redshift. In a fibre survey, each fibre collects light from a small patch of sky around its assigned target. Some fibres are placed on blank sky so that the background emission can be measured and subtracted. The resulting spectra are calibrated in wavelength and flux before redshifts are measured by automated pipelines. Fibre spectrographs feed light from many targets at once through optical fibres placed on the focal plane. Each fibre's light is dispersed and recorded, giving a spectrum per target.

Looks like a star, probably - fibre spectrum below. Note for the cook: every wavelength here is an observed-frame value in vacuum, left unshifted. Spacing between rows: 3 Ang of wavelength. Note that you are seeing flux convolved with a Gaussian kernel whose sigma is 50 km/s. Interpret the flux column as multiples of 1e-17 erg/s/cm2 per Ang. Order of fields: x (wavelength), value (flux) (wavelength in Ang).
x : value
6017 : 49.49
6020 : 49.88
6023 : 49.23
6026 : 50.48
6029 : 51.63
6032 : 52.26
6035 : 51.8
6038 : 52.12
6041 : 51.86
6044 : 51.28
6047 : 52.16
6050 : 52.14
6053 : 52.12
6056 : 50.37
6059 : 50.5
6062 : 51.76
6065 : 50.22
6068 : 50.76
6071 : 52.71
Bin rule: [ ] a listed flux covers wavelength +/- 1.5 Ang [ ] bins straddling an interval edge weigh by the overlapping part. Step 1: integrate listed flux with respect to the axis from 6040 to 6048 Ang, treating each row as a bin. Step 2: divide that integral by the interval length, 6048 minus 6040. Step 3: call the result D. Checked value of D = 51.74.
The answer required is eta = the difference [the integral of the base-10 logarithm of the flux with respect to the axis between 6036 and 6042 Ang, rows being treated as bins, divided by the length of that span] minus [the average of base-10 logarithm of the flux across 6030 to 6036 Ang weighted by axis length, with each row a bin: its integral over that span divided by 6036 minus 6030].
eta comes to 0.000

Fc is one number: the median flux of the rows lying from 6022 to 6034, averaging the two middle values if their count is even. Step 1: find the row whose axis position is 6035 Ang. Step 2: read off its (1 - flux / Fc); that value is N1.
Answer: -0.015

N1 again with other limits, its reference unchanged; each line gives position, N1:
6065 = 0.016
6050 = -0.021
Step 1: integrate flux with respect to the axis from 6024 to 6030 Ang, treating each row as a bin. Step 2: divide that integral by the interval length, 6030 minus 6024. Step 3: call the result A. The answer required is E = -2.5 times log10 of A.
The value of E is -4.27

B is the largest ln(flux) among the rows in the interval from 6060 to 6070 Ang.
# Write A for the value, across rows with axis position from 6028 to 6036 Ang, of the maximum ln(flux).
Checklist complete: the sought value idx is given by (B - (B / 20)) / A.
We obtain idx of 0.9477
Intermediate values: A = 3.96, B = 3.947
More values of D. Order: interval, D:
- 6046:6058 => 51.63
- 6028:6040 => 51.96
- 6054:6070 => 50.83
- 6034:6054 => 51.92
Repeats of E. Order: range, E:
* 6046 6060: -4.28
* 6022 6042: -4.28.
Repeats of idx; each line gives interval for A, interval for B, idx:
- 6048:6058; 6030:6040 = 0.9506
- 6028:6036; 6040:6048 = 0.9495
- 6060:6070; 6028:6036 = 0.9523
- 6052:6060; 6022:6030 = 0.9477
